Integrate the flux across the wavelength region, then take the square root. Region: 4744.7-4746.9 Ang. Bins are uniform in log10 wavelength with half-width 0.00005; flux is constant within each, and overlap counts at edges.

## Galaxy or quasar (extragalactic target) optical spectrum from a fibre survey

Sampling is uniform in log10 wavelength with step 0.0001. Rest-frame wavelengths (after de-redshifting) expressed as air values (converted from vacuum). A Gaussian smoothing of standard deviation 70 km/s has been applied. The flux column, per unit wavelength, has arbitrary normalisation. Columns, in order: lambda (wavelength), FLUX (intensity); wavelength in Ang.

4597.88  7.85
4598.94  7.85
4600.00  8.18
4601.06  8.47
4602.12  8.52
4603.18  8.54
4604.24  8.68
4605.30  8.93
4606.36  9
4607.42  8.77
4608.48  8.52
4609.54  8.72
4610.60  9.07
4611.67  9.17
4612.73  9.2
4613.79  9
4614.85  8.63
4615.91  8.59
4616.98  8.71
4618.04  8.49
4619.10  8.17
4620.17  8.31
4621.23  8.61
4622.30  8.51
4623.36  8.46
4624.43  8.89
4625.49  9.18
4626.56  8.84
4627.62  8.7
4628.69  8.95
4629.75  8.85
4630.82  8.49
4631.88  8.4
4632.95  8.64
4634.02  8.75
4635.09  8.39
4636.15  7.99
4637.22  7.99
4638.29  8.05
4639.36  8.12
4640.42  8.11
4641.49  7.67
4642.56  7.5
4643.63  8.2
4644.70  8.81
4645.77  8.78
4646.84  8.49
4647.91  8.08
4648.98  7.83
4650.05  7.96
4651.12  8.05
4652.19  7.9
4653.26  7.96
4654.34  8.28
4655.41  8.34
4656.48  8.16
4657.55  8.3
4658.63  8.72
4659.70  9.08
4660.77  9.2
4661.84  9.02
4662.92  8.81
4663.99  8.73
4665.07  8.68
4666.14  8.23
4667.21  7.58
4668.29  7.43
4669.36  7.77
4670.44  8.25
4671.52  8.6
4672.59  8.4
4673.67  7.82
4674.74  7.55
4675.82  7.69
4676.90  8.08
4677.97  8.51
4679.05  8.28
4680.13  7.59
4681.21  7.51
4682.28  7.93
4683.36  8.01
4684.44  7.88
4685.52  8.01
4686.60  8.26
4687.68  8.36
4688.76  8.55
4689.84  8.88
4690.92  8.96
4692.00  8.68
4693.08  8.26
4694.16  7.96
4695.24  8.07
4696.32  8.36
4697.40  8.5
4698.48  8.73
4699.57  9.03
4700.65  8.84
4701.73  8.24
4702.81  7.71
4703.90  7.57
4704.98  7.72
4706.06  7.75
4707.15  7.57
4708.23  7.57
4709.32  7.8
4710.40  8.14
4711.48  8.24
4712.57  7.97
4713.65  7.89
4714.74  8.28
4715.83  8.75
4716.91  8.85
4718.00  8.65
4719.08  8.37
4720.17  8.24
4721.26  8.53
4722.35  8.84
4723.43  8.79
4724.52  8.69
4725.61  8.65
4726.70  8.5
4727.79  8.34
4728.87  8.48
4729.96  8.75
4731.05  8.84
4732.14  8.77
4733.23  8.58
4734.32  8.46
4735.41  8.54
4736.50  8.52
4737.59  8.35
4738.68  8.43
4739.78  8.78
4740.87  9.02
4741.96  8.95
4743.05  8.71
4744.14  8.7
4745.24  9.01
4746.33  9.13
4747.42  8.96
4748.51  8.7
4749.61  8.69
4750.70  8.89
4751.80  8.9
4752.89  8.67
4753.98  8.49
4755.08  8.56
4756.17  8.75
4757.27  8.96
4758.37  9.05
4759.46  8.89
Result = 4.5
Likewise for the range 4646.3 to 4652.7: 7.2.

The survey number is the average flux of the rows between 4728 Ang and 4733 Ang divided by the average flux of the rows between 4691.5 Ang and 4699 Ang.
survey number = 1.04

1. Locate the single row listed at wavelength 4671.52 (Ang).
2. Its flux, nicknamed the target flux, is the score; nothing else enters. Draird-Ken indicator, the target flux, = 8.6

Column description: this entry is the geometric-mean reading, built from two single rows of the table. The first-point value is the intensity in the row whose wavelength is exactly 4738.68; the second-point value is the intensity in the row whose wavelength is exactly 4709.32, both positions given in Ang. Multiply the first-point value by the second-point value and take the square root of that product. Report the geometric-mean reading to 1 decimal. 8.1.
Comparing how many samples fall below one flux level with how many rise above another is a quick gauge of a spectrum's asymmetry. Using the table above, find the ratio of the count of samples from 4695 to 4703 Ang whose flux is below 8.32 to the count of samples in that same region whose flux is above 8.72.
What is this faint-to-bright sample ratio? 1.0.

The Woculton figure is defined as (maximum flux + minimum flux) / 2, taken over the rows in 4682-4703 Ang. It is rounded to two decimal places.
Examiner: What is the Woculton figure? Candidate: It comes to 8.37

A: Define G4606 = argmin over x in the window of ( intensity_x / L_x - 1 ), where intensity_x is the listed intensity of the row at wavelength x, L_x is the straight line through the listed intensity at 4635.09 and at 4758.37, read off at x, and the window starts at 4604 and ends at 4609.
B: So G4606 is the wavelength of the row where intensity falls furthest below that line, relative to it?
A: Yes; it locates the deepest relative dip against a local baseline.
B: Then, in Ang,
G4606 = 4608.48 Ang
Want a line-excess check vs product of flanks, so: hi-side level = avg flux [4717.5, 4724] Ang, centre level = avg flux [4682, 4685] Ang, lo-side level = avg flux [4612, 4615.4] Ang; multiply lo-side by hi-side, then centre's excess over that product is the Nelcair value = -69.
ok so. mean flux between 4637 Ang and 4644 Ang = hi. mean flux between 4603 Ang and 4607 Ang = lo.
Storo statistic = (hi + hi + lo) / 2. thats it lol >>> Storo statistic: 12.3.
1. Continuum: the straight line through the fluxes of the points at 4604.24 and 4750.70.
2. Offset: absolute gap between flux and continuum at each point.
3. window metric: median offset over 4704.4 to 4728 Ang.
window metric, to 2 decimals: 0.54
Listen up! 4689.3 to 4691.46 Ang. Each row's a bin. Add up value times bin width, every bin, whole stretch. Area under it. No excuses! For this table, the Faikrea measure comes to 19.3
